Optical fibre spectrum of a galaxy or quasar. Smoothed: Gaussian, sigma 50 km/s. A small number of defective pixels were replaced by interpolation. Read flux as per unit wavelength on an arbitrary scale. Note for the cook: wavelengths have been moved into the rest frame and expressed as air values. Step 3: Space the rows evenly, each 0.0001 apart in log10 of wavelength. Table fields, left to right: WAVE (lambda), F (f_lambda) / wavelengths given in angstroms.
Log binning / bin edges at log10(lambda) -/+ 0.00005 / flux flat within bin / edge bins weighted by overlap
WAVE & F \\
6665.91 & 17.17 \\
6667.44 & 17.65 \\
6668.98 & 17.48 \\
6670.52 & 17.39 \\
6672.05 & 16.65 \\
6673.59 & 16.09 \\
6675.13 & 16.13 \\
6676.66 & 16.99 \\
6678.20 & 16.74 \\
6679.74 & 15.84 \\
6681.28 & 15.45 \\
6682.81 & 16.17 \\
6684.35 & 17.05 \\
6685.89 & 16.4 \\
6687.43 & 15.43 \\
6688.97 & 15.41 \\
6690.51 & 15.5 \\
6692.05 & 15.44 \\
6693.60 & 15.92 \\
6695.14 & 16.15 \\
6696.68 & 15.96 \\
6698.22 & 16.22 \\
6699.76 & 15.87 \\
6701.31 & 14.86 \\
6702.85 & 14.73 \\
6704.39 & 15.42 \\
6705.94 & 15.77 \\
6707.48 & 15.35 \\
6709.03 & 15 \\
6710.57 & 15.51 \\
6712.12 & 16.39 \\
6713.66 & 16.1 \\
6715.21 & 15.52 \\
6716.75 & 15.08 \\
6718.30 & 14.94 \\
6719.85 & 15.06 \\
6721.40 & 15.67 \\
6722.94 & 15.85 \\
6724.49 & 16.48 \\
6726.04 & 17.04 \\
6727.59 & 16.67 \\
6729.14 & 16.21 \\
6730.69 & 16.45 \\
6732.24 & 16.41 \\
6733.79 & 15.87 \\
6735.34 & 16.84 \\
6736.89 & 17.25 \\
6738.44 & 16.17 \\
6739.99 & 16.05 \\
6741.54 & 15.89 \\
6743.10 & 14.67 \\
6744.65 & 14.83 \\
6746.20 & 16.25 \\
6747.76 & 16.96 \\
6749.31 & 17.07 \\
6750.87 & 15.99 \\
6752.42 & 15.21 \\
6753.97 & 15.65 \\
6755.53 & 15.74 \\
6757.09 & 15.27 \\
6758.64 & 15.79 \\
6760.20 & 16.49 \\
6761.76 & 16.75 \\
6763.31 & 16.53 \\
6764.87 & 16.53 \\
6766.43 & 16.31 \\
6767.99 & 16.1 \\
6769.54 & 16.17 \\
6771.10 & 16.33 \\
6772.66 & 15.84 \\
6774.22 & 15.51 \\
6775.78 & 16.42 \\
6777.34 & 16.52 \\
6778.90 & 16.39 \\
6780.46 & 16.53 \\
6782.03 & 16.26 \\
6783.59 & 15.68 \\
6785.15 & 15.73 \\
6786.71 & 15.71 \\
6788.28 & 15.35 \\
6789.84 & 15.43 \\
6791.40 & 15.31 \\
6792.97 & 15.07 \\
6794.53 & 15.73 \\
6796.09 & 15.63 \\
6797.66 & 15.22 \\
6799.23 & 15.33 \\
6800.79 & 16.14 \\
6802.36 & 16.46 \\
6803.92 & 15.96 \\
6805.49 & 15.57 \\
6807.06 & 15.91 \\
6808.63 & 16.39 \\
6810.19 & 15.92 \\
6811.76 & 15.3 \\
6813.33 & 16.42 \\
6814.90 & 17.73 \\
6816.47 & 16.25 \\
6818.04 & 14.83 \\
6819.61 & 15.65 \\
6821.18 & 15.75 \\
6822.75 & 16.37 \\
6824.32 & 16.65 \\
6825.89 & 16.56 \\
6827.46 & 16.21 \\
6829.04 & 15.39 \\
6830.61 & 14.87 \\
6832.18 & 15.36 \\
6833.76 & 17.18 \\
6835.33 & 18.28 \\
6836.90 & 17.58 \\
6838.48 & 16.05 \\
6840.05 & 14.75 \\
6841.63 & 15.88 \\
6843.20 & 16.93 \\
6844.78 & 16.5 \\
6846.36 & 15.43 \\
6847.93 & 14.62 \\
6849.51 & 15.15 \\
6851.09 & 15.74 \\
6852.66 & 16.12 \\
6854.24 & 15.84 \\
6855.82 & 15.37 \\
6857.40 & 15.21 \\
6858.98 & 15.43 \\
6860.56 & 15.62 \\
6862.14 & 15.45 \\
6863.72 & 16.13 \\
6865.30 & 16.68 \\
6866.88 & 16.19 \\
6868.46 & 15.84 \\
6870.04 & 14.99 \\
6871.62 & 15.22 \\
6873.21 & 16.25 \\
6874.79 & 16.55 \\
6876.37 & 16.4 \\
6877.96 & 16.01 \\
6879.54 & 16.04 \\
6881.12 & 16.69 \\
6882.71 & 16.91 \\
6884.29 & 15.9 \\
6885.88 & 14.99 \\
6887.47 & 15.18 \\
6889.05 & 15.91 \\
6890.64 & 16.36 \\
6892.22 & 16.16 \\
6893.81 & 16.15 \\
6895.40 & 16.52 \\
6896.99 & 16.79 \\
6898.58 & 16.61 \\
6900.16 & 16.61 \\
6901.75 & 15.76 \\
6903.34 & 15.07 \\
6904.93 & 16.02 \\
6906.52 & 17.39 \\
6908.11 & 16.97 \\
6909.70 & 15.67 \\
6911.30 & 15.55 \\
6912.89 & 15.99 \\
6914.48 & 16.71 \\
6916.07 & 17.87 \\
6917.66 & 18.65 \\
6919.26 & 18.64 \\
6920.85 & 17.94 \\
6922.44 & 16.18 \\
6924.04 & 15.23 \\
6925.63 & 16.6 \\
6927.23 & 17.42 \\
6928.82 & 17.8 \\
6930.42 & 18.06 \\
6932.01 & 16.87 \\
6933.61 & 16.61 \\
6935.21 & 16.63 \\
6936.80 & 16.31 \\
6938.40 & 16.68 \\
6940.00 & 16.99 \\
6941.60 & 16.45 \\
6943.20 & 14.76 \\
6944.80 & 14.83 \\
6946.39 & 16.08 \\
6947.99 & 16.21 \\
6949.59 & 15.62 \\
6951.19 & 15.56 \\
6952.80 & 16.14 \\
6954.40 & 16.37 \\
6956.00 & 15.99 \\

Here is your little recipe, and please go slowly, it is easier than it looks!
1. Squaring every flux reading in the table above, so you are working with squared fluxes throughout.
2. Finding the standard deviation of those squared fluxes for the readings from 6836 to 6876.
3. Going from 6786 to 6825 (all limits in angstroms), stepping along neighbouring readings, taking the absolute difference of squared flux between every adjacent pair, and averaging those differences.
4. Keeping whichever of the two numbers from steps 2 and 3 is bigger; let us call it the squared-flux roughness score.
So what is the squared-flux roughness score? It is 22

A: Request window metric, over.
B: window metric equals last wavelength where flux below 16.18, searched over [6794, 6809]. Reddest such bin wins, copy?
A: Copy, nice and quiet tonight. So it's 6807.06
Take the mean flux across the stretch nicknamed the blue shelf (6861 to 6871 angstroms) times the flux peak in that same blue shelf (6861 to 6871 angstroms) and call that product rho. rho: 265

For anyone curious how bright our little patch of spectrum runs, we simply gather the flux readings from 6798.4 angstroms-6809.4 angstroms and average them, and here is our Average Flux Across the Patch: 16.0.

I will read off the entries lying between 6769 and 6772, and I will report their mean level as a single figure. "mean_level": 16.2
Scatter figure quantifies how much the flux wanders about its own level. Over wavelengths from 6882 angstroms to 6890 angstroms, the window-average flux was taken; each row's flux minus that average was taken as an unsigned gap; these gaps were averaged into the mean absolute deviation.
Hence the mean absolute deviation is 0.55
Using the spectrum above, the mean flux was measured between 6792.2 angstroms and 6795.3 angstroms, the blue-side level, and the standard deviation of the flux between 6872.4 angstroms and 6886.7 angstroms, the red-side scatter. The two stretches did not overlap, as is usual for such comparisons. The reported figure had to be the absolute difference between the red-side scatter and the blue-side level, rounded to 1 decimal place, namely 14.9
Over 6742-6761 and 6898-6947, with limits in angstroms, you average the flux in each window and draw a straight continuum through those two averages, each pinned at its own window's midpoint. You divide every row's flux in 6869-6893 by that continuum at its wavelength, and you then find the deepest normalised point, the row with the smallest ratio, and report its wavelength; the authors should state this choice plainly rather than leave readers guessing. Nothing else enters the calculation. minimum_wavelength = 6885.88 angstroms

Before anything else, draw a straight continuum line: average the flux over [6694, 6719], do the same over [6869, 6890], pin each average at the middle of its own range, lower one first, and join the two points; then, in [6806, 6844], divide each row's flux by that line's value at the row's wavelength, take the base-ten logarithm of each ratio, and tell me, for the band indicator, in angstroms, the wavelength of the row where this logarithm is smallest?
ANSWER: 6840.05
